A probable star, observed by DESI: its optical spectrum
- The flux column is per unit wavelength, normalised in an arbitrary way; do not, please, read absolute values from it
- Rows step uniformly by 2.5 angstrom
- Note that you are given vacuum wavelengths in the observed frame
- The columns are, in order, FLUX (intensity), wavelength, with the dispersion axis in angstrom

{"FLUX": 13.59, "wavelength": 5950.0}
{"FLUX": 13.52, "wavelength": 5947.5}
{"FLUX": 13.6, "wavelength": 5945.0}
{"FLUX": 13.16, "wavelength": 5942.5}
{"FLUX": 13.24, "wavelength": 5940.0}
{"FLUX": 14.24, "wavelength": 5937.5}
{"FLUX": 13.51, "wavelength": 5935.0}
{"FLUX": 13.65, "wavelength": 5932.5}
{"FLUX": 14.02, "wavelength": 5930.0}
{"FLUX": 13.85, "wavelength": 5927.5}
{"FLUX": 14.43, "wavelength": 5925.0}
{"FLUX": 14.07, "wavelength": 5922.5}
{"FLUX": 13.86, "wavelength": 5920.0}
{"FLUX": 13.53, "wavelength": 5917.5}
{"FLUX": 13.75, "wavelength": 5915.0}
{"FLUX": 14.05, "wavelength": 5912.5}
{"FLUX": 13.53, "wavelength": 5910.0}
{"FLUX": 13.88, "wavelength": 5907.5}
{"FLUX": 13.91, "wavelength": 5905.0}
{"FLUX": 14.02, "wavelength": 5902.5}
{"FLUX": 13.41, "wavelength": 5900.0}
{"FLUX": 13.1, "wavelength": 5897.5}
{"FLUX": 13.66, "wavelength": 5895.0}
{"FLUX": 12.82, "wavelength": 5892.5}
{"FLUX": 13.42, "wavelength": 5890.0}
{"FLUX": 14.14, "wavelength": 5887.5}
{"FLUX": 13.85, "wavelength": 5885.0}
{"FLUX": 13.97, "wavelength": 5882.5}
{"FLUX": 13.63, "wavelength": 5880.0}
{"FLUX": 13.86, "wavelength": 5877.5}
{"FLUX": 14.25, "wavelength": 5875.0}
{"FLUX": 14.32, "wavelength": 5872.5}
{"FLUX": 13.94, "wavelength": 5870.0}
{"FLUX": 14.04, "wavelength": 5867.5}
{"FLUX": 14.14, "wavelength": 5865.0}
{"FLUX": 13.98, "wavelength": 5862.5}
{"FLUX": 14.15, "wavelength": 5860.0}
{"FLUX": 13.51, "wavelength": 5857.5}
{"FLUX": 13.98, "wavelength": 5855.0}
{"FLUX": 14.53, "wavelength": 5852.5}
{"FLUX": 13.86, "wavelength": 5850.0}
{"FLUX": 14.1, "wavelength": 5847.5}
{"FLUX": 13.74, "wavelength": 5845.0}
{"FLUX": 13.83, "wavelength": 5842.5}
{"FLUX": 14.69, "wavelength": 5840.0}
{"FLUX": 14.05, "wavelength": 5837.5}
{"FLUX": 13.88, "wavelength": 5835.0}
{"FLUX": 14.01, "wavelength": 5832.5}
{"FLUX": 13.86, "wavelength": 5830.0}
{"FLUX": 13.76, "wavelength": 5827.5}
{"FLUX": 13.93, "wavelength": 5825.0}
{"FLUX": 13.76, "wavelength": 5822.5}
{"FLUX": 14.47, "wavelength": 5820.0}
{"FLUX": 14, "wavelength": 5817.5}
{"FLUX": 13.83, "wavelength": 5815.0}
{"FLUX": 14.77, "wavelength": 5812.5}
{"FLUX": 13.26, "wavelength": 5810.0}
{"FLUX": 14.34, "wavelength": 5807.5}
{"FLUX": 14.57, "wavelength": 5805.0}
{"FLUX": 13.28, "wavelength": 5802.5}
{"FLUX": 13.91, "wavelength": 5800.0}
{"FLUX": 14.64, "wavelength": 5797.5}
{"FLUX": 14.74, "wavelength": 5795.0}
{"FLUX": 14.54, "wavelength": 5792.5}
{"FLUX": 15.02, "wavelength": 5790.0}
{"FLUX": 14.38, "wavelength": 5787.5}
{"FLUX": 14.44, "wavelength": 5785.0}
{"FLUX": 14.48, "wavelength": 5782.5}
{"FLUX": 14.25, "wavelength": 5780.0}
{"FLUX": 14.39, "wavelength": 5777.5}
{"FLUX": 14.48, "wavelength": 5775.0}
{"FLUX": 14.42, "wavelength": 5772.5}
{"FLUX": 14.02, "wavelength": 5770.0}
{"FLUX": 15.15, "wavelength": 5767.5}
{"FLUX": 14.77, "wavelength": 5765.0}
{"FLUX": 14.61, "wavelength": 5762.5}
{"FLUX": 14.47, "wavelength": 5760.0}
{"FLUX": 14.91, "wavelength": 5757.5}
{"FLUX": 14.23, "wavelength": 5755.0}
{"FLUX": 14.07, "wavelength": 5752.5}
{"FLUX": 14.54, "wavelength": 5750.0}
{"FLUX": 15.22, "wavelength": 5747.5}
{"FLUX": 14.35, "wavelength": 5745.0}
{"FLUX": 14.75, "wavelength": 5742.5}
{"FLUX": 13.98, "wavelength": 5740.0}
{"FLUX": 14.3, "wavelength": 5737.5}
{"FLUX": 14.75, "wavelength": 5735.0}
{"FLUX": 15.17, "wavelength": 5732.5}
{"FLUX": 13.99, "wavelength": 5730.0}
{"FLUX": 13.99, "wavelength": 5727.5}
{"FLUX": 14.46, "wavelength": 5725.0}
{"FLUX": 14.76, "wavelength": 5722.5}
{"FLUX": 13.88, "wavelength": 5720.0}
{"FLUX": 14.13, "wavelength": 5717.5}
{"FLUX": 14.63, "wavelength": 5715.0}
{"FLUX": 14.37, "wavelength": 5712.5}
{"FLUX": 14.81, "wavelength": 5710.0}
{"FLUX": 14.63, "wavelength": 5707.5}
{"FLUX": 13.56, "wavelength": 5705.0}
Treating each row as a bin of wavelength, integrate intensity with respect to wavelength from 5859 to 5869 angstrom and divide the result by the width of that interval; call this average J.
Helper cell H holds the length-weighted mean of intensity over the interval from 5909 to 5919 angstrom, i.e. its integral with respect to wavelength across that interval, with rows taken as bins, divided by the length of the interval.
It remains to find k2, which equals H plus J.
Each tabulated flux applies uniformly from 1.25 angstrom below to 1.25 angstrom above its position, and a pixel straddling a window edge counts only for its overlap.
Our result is 27.8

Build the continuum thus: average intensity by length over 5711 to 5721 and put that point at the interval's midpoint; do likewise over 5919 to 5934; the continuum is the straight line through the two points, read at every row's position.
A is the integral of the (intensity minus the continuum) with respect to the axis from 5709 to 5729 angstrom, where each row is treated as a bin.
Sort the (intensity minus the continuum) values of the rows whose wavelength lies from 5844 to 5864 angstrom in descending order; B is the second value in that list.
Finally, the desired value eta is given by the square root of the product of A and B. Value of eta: 0.4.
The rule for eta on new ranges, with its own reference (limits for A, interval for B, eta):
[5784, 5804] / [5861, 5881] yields 0.9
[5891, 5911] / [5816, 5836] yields 1.0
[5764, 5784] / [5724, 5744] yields 1.7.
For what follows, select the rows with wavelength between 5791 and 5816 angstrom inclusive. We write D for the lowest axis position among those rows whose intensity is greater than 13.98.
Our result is 5792.5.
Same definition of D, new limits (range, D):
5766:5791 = 5767.5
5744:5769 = 5745.0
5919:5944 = 5922.5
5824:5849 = 5832.5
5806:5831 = 5807.5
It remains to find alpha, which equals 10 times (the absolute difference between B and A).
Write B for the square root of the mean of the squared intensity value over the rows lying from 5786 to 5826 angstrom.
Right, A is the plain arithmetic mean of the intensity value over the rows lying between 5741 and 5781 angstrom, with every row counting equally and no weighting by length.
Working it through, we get 3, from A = 14.5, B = 14.2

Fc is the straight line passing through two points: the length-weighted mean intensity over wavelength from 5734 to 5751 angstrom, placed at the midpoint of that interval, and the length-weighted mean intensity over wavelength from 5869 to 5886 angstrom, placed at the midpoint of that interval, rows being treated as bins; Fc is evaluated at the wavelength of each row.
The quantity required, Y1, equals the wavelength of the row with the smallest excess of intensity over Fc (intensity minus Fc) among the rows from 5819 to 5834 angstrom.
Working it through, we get 5822.5 angstrom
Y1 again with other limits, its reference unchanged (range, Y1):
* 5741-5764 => 5752.5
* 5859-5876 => 5870.0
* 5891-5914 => 5892.5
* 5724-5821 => 5802.5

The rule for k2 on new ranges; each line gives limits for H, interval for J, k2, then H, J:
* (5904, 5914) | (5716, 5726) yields 28.2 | 13.8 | 14.31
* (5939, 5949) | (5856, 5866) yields 27.3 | 13.4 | 13.94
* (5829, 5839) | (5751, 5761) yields 28.4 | 14.0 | 14.42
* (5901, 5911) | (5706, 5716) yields 28.4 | 13.8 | 14.58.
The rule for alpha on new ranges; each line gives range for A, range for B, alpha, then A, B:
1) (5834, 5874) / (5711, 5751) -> 4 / 14.0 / 14.5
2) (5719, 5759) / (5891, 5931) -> 7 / 14.5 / 13.7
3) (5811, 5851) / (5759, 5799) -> 5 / 14.0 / 14.6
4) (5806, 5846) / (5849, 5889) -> 0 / 14.0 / 14.0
